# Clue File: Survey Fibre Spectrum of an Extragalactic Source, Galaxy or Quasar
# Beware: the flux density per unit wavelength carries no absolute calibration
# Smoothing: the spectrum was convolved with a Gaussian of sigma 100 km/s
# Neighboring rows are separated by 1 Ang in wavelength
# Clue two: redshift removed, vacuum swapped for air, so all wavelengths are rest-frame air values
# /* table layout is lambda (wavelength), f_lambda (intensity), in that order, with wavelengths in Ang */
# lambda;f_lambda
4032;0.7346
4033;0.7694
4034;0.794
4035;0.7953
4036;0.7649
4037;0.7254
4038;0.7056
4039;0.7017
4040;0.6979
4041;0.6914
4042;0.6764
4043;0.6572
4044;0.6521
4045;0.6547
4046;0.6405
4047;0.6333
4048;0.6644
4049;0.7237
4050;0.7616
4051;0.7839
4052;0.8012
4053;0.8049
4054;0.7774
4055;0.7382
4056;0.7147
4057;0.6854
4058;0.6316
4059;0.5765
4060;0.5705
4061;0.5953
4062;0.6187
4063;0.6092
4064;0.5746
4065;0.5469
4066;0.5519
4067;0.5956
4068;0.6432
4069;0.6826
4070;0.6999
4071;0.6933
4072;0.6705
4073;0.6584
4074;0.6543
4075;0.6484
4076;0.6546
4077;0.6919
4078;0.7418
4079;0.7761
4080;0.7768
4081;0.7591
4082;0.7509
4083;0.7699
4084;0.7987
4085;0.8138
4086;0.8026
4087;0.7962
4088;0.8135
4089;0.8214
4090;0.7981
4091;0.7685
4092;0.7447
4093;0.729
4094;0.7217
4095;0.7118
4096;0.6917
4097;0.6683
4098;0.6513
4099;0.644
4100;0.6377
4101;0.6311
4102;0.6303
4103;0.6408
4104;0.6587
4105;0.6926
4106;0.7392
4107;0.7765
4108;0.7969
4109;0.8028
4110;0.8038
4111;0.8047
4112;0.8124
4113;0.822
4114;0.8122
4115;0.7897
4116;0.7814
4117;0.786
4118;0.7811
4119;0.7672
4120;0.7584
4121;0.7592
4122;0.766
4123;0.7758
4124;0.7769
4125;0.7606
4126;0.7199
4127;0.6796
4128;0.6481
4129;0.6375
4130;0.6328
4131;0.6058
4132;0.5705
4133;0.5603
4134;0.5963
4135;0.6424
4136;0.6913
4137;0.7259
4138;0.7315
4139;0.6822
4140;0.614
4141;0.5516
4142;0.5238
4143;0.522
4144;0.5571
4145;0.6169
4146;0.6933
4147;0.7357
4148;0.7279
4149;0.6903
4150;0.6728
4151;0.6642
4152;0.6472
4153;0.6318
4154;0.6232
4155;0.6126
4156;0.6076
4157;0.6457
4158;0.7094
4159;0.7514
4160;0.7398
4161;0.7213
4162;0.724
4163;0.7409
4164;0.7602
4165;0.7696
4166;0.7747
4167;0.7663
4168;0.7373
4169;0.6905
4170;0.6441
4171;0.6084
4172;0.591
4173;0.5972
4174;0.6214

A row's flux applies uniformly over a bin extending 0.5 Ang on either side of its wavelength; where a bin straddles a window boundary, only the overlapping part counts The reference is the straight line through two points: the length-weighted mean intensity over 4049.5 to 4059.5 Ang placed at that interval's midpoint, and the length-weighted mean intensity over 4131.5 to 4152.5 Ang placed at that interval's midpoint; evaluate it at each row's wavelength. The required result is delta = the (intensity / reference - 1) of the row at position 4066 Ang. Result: -0.23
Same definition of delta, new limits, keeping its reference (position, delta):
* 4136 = 0.07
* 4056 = -0.02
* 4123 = 0.18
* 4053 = 0.10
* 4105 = 0.02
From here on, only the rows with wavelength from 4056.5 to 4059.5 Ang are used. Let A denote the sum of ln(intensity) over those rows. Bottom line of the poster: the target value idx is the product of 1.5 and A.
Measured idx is -2.1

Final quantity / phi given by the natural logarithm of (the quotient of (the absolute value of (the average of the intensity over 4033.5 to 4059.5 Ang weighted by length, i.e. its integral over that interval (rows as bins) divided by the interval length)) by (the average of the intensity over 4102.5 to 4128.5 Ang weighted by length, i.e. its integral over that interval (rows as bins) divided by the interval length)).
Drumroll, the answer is -0.066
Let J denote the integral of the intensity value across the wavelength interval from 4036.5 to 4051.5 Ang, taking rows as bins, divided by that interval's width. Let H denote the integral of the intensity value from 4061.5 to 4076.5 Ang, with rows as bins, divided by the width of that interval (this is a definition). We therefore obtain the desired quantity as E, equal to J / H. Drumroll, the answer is 1.09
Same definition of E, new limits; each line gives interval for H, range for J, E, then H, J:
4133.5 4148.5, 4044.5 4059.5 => 1.10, 0.641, 0.71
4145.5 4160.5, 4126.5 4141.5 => 0.94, 0.677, 0.64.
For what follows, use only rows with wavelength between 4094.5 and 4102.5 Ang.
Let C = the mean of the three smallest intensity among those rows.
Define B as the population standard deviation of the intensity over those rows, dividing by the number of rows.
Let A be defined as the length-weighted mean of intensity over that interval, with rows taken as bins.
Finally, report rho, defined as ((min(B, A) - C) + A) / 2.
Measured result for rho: 0.027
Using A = 0.66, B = 0.028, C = 0.633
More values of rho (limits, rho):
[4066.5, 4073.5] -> 0.032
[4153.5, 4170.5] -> 0.075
